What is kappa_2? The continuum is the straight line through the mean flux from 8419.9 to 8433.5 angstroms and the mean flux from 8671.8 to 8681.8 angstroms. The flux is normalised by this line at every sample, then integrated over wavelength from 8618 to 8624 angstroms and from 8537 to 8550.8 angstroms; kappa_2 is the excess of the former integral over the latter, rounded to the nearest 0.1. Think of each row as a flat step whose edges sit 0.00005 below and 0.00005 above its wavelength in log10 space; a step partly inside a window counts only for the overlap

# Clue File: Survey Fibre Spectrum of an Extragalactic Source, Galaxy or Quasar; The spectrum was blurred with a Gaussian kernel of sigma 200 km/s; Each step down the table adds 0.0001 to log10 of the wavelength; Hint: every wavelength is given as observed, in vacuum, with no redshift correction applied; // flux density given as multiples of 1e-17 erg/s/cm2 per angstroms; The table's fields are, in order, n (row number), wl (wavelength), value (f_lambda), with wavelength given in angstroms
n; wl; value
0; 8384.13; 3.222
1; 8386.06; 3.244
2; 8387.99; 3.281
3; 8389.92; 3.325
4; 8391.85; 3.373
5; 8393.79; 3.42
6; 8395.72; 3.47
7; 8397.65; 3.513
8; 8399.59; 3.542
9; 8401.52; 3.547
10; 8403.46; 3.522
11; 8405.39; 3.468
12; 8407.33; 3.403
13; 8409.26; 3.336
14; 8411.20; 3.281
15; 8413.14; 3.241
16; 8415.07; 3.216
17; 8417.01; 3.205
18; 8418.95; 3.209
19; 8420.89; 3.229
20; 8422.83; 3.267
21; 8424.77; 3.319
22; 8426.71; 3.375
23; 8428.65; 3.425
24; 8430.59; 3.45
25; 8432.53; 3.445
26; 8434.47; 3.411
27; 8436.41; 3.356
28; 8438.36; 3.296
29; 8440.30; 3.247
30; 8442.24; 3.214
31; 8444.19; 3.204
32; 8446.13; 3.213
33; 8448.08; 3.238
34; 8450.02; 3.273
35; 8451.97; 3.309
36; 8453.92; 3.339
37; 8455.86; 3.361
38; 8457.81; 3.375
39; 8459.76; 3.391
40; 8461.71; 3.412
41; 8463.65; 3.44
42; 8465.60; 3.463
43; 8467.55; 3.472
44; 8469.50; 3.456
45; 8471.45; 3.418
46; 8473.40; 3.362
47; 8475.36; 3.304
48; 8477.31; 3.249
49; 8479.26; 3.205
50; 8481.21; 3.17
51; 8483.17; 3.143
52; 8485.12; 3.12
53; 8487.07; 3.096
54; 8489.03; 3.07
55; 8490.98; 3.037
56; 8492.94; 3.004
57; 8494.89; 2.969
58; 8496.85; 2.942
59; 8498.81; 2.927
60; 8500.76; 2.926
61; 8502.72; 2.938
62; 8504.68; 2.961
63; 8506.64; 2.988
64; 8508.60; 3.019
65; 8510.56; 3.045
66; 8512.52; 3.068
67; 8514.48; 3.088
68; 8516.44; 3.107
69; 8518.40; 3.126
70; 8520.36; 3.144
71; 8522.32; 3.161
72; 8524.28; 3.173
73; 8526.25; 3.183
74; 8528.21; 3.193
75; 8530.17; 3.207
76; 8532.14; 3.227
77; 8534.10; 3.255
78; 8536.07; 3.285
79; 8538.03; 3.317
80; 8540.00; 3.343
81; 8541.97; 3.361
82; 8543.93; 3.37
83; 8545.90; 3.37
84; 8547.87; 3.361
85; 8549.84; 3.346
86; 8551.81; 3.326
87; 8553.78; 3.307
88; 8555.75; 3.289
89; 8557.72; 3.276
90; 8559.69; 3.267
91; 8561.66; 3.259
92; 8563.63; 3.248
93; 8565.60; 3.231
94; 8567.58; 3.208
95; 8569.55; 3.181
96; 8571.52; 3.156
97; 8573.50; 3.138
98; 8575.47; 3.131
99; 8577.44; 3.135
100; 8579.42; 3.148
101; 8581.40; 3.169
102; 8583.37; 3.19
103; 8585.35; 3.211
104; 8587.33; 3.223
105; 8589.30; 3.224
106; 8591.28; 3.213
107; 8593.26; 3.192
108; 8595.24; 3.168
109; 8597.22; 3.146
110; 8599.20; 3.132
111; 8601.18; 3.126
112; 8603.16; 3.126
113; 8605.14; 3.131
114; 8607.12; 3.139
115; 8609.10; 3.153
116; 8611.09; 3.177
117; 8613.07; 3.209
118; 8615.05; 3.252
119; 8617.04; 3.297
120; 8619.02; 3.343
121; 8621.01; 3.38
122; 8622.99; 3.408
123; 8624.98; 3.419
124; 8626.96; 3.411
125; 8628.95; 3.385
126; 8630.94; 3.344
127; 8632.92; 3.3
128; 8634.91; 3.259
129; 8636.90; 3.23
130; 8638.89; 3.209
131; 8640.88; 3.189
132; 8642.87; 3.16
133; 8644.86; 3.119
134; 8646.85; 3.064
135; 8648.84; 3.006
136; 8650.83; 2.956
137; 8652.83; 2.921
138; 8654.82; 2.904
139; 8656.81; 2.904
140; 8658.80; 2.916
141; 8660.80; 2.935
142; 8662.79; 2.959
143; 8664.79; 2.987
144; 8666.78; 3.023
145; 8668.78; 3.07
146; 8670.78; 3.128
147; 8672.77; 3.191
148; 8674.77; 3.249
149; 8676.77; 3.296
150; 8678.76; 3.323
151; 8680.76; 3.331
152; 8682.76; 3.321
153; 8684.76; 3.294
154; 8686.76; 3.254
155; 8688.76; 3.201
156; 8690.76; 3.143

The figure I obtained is -7.8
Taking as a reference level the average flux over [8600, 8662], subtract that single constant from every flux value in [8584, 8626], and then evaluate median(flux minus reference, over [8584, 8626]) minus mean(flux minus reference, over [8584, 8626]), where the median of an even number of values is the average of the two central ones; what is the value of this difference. -0.013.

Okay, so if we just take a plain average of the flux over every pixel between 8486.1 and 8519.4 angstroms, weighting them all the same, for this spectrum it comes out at 3.02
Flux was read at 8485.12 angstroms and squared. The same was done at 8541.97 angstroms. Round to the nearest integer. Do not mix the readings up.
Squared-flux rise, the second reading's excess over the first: 2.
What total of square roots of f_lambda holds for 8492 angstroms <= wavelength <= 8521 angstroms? 26.1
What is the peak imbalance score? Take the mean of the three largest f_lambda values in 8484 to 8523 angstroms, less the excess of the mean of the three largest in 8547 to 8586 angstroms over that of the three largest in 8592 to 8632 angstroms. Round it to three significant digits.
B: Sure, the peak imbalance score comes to 3.21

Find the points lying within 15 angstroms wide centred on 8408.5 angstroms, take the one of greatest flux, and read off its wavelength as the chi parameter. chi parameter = 8401.52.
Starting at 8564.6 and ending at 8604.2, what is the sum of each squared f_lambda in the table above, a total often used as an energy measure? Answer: 201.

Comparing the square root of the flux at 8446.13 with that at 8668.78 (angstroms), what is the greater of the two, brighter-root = 1.79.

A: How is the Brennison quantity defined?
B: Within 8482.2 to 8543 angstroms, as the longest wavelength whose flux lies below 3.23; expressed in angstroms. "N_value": 8532.14 angstroms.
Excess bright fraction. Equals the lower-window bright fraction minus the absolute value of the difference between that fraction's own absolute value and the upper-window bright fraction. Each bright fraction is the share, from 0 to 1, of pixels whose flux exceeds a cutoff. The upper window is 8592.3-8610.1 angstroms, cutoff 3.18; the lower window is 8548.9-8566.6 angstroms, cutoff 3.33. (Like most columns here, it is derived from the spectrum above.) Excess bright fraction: 0.11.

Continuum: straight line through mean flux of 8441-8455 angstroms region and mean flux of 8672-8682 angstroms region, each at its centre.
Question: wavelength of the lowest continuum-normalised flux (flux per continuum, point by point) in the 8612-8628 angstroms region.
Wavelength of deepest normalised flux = 8613.07 angstroms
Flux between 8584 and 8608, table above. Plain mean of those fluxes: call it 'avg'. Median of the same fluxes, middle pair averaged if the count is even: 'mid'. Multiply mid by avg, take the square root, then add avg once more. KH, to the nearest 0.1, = 6.3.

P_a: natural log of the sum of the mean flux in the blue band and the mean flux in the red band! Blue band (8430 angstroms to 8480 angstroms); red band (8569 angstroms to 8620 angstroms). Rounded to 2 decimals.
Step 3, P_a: 1.88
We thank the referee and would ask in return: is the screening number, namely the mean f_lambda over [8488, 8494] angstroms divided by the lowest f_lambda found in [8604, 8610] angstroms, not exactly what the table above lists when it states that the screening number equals 0.97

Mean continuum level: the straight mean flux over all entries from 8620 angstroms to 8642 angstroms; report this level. 3.32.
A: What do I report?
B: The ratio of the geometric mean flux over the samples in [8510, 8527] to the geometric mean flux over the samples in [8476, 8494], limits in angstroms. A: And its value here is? 1.00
